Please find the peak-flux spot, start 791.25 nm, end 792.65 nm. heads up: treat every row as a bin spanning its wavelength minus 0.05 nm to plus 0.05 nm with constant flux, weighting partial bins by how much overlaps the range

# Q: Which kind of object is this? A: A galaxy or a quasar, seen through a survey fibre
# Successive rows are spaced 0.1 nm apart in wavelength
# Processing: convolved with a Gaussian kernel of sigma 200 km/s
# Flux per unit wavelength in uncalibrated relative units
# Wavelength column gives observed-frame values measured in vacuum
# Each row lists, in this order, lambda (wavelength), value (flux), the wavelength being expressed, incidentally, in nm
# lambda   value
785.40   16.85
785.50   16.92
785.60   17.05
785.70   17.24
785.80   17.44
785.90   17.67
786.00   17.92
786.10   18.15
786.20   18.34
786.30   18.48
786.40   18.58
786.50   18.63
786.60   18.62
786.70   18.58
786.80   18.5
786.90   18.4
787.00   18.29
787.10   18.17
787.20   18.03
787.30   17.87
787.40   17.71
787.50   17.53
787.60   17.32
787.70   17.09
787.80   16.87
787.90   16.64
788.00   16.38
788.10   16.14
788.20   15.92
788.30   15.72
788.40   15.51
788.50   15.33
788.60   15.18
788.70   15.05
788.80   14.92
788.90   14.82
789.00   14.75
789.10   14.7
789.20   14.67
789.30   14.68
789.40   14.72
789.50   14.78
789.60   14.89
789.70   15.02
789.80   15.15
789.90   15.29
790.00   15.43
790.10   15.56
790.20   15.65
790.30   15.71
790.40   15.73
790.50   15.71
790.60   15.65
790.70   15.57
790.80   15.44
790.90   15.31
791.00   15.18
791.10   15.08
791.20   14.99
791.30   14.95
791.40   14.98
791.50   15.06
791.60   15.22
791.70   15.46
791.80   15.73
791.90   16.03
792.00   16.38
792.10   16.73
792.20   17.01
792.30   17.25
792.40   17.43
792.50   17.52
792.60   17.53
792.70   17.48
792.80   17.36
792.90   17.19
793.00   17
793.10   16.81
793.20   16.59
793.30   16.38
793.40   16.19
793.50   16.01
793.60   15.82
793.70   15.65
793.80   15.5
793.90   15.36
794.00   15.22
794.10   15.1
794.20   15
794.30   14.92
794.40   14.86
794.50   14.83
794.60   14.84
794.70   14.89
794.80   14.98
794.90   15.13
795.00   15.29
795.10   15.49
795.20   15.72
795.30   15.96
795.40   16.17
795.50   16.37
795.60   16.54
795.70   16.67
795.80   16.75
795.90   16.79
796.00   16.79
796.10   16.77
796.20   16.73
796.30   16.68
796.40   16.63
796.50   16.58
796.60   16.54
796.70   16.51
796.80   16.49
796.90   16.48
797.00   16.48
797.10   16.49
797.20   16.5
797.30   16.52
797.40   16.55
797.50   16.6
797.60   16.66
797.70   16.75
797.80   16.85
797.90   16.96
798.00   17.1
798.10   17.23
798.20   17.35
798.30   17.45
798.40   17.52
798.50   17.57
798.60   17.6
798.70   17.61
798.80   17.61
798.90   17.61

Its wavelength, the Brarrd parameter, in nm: 792.60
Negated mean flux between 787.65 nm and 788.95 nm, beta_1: -15.8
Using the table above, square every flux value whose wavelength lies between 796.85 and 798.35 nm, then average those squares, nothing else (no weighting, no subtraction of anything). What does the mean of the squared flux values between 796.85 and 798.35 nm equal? 282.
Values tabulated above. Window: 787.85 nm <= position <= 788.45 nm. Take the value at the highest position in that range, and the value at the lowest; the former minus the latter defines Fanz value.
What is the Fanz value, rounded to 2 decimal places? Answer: -1.13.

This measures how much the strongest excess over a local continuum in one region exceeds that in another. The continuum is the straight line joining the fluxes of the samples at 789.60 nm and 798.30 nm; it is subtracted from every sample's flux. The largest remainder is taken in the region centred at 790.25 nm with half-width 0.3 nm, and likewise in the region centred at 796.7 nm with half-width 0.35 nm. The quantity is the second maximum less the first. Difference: -0.87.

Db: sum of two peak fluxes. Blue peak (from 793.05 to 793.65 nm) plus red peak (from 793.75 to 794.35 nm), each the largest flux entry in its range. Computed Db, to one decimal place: 32.3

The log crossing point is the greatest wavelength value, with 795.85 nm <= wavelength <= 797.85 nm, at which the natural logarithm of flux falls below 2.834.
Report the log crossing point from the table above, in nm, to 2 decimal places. 797.80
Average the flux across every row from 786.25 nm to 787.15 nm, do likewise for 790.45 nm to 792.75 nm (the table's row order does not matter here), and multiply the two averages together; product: 295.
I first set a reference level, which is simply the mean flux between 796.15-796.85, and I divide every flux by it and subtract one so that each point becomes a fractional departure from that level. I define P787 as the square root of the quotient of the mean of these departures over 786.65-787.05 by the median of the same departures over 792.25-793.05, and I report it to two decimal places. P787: 1.52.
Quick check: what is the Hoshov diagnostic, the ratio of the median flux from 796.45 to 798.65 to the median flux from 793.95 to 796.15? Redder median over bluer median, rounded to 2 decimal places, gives 1.08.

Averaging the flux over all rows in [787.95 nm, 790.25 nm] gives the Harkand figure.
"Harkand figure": 15.2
